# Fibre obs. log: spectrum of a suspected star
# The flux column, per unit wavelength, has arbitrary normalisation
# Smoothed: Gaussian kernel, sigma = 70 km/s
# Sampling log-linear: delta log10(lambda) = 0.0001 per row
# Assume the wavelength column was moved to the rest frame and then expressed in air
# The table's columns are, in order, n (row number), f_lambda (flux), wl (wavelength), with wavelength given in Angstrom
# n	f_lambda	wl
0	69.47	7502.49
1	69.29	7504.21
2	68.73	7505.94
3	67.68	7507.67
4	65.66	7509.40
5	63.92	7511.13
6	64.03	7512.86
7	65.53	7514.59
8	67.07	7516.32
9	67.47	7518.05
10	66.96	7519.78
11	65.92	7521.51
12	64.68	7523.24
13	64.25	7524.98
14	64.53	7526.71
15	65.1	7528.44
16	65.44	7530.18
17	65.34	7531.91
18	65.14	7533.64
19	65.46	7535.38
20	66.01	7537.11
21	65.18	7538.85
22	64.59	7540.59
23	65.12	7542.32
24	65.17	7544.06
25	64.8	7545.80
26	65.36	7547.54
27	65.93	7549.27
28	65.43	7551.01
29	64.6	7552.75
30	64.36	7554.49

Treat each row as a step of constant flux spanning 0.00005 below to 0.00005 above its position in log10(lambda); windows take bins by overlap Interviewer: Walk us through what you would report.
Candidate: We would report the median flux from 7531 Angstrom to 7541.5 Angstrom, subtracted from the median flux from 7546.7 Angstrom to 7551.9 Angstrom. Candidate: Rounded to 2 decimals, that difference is 0.17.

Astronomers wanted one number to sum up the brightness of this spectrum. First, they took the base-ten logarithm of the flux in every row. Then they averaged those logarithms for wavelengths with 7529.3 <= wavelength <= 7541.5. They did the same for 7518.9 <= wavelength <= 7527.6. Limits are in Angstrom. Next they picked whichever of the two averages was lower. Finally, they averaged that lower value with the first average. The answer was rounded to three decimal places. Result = 1.815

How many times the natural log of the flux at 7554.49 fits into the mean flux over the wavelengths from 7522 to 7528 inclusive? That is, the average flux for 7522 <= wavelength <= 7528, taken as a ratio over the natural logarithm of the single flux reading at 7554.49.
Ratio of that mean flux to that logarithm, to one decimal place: 15.5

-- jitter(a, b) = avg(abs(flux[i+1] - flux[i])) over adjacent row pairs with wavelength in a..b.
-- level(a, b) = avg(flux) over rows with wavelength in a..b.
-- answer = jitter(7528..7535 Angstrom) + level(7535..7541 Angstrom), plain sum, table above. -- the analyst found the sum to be 65.5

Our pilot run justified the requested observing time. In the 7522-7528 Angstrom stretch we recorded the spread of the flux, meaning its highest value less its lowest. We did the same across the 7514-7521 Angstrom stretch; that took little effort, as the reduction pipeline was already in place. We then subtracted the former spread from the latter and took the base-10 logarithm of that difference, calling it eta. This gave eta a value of 0.18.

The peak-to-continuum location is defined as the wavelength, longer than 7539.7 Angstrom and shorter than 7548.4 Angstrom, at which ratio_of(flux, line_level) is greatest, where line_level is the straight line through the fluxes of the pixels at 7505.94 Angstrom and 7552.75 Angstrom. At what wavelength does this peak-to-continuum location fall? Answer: 7547.54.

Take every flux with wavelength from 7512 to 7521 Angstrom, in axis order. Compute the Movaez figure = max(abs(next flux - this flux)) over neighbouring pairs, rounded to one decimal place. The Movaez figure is 1.5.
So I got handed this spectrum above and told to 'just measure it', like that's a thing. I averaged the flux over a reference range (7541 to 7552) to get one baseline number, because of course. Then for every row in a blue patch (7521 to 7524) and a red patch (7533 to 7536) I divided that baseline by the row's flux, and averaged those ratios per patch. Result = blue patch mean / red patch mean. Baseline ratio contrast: 1.00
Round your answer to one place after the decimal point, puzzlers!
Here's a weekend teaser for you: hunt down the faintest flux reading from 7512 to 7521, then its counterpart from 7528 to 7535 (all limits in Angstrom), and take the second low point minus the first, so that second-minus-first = 1.1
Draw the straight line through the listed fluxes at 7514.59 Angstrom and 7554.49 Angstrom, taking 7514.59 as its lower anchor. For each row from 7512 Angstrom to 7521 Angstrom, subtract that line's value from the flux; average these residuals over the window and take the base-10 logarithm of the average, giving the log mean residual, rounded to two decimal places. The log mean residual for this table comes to -0.14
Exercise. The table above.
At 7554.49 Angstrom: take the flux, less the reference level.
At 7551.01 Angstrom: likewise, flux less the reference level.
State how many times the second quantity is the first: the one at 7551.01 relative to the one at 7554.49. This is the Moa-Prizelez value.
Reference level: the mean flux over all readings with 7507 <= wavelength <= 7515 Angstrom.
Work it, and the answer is 0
